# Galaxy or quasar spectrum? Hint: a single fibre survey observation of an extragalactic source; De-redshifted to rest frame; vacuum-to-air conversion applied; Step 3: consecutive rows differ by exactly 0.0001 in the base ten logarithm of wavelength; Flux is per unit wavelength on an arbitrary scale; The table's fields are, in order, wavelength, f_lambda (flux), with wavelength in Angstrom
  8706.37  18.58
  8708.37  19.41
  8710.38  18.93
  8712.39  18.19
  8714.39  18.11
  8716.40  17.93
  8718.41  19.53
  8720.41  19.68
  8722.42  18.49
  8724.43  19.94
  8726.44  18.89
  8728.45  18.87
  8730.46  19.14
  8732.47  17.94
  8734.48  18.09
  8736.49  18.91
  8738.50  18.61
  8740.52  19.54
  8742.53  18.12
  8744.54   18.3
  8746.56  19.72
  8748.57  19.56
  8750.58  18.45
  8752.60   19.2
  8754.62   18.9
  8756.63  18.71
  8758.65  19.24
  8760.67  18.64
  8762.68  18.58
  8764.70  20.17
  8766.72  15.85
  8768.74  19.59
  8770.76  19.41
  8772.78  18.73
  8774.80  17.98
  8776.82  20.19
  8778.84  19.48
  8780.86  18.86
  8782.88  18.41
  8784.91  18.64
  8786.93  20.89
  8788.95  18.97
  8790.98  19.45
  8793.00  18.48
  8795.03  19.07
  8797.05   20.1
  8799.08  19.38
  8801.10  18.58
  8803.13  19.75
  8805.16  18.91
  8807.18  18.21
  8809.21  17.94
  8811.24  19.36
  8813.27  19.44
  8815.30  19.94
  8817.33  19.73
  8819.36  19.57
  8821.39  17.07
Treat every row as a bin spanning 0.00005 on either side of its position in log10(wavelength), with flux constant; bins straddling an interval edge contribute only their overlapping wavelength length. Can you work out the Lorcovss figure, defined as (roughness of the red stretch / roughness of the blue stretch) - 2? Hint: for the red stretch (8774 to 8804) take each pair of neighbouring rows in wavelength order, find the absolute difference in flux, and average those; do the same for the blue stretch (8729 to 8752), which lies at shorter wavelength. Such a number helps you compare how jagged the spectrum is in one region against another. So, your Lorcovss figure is -0.69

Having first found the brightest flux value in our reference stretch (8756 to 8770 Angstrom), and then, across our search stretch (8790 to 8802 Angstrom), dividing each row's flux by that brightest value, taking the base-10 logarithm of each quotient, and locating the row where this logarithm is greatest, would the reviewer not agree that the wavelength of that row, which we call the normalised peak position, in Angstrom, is 8797.05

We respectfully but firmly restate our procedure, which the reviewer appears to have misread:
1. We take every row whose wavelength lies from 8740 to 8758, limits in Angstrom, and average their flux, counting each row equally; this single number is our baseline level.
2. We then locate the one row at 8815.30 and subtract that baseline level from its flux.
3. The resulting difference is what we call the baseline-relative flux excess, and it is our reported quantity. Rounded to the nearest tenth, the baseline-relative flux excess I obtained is 1.0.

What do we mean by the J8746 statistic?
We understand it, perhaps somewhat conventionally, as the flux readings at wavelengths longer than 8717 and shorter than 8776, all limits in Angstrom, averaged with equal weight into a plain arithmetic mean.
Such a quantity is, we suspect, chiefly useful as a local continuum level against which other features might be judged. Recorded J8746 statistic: 18.9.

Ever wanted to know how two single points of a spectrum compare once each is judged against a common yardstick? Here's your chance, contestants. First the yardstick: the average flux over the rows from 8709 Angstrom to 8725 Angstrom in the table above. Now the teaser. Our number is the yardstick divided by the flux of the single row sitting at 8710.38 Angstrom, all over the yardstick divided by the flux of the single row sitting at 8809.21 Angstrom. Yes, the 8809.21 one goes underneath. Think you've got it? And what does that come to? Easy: 0.95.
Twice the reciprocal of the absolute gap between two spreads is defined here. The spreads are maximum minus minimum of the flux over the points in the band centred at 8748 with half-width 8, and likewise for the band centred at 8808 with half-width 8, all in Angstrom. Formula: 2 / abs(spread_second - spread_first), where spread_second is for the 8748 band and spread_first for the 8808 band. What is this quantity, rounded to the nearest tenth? 5.0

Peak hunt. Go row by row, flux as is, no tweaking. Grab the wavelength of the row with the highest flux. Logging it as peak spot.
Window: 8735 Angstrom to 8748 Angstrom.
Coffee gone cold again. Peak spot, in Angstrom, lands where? 8746.56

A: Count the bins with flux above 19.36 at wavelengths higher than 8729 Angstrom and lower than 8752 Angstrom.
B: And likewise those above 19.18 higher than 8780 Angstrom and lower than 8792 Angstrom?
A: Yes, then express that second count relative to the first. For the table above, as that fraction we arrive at 0.67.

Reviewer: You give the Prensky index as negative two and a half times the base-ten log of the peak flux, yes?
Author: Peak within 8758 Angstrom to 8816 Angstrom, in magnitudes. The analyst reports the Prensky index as -3.30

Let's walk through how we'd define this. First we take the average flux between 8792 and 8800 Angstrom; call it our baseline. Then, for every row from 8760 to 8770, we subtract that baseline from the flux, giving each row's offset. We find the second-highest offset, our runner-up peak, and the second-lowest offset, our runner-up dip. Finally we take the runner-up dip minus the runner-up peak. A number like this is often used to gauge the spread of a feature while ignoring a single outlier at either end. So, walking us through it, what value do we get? -1.0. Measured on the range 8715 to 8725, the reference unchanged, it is -1.2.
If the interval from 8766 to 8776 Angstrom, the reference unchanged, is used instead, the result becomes -1.4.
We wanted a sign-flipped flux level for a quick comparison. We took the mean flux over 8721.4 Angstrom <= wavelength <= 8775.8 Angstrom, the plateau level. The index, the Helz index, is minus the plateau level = -18.8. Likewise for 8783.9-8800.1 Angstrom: -19.4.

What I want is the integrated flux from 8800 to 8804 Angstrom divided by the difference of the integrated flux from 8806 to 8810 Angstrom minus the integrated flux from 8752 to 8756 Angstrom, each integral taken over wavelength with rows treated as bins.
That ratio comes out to -22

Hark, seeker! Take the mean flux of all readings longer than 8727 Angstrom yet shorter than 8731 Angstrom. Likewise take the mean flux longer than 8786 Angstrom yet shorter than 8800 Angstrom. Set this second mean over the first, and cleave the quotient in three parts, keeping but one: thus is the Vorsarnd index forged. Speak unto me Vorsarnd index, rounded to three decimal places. 0.342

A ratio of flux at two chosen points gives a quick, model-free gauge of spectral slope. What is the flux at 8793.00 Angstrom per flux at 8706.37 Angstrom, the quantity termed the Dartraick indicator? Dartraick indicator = 0.99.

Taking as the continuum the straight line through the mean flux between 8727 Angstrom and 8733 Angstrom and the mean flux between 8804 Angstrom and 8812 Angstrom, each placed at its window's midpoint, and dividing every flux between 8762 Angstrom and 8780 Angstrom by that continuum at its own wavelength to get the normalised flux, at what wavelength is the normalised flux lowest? 8766.72 Angstrom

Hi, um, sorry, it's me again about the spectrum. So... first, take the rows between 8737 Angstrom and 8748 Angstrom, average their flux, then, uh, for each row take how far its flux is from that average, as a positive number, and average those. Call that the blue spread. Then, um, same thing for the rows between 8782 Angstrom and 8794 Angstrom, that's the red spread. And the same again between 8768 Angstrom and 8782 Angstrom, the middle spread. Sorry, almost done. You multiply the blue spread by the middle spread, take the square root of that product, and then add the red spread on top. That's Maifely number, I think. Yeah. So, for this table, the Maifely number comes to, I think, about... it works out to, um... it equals 1.27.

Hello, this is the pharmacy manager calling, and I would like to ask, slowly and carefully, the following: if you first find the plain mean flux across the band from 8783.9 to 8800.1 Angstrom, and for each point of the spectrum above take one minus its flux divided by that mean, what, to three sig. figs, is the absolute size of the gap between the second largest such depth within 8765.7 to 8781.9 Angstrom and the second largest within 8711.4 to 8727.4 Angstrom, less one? -0.993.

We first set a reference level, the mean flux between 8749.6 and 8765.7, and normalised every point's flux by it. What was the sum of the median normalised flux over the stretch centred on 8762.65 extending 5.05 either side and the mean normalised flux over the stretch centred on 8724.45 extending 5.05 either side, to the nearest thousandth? 1.992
